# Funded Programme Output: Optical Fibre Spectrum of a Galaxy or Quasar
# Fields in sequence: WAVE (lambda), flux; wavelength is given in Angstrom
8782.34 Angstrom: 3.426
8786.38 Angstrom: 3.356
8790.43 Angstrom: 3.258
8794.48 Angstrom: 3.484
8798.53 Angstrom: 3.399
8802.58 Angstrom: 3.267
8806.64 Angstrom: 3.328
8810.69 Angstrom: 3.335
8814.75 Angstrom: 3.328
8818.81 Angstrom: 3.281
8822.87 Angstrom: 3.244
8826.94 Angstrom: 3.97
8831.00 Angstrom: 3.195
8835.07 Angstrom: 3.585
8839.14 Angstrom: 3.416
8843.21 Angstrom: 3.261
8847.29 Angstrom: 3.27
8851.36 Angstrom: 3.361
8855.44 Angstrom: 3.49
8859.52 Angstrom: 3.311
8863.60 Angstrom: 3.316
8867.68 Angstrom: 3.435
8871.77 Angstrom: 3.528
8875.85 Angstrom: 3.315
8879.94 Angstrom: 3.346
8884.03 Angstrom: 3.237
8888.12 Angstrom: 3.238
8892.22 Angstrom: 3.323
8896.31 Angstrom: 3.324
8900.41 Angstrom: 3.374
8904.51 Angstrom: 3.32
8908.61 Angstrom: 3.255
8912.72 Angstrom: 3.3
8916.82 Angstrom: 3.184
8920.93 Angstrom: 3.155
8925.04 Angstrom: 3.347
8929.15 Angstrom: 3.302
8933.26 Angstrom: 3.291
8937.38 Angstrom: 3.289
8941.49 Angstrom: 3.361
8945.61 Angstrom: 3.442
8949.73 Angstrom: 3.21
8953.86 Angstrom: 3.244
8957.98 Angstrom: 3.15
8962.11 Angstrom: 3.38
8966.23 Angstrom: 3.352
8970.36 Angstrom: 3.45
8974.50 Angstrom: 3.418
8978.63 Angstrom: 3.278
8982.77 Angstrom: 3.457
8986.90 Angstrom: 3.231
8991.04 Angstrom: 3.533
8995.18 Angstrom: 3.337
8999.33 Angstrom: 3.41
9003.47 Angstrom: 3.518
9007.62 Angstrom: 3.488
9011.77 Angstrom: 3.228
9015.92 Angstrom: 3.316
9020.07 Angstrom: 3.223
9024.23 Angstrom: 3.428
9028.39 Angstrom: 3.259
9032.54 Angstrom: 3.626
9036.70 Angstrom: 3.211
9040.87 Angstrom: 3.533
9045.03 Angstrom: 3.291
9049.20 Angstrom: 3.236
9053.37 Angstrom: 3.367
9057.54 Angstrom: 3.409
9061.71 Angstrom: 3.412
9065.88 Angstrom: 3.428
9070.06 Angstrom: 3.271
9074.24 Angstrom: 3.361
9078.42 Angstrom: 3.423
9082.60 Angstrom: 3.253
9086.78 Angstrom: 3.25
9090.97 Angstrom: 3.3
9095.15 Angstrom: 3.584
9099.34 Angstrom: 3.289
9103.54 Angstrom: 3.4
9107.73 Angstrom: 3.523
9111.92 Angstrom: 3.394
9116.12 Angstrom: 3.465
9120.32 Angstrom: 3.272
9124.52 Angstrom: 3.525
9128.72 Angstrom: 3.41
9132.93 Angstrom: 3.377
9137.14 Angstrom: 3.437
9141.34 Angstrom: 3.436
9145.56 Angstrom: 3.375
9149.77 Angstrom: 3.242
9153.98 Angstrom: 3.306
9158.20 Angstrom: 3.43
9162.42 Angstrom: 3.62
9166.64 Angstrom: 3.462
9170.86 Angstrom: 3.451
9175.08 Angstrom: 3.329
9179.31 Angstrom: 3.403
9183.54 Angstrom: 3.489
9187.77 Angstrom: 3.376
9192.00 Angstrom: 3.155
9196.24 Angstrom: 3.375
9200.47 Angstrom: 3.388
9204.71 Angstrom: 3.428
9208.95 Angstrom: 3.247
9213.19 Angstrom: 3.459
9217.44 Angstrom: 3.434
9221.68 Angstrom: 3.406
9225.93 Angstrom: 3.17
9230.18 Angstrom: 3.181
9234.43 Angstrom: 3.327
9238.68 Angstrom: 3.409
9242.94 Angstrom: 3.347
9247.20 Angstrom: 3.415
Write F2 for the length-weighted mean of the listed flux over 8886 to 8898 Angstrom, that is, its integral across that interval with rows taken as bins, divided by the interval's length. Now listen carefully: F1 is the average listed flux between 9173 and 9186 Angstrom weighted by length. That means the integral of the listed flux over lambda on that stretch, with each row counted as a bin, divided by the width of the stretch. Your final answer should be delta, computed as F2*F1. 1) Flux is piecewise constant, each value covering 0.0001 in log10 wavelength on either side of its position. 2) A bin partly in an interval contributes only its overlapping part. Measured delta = 11.2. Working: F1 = 3.40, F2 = 3.29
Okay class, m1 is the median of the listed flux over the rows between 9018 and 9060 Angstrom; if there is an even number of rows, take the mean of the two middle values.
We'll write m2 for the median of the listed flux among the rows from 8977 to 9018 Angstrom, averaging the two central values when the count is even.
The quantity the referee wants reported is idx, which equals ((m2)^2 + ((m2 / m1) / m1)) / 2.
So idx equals 5.84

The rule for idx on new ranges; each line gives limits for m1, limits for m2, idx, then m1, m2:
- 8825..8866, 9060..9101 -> 5.70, 3.34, 3.33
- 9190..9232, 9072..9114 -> 5.85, 3.38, 3.38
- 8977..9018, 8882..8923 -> 5.51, 3.37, 3.28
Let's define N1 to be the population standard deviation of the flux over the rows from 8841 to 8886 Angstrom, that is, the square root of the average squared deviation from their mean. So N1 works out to 0.090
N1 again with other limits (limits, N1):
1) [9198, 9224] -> 0.069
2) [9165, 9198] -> 0.098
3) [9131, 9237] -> 0.106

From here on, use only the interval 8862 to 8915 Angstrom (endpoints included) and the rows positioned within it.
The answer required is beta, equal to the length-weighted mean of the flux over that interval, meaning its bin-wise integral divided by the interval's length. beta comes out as 3.33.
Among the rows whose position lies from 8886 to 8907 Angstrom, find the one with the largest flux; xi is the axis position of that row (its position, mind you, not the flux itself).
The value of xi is 8900.41 Angstrom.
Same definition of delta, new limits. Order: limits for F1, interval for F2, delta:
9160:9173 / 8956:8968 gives 11.6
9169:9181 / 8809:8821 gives 11.2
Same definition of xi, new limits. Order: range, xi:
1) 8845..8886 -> 8871.77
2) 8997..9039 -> 9032.54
